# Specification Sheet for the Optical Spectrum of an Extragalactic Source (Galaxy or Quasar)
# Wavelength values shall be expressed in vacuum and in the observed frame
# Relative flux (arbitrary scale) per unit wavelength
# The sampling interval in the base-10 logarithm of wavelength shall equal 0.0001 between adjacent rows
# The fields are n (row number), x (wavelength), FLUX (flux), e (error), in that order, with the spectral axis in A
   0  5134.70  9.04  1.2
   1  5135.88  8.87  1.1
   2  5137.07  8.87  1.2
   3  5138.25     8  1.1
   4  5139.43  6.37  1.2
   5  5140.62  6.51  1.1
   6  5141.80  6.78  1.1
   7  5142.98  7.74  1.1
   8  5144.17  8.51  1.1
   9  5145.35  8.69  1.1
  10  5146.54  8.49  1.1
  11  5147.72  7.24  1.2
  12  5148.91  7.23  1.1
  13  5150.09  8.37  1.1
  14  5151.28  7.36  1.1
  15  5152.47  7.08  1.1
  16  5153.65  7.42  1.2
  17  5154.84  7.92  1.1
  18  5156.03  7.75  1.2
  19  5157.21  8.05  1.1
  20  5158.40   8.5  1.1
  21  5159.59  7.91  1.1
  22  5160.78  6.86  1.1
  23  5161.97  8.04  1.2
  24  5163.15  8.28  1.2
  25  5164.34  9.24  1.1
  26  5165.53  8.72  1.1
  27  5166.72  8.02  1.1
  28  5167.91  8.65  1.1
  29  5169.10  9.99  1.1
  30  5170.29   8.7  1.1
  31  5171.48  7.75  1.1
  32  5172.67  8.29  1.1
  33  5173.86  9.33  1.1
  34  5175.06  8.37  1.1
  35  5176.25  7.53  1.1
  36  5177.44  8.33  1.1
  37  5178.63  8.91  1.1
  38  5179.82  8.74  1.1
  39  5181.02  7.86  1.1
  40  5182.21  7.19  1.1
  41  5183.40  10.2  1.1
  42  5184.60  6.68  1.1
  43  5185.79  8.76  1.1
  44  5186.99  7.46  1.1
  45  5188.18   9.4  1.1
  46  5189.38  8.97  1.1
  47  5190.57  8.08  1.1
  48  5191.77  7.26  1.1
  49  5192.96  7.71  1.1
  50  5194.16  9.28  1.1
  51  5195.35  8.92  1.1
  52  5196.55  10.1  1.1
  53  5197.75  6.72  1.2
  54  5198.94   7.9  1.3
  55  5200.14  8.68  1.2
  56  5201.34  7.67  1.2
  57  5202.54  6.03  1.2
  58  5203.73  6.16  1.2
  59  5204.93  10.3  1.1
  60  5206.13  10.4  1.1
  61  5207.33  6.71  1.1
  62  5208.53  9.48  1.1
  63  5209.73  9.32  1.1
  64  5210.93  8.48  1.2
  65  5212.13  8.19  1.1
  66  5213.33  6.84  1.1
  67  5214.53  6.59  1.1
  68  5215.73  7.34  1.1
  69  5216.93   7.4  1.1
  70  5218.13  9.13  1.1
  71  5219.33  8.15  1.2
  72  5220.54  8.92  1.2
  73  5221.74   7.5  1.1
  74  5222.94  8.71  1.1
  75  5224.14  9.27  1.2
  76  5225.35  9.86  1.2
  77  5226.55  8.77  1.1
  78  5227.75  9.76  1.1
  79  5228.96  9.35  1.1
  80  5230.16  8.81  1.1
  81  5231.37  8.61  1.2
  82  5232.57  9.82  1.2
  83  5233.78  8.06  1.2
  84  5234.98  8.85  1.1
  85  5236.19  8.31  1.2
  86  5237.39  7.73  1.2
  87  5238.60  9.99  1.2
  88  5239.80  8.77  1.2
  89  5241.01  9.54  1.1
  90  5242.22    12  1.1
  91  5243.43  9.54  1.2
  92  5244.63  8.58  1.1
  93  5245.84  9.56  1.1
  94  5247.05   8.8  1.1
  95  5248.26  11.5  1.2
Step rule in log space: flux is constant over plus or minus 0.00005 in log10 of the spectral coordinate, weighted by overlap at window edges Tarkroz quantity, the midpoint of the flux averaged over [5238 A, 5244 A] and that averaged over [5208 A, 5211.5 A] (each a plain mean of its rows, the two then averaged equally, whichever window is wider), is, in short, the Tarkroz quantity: 9.5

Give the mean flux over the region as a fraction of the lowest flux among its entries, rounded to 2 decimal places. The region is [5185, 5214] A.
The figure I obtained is 1.37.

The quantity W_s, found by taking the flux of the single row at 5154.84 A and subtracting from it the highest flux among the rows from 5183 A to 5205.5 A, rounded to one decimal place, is -2.4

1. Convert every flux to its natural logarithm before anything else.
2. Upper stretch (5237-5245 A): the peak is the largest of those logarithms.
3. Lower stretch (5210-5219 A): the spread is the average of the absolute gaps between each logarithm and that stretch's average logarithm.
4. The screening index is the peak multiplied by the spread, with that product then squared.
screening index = 0.059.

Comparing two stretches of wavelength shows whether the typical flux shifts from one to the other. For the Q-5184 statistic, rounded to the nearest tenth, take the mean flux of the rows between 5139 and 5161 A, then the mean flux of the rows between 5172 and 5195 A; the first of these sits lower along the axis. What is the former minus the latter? -0.7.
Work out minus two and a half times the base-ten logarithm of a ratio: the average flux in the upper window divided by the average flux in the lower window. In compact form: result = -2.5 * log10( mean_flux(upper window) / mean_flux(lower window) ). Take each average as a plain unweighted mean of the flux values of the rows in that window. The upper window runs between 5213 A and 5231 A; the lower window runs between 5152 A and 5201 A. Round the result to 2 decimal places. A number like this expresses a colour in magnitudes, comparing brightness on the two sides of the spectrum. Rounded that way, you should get -0.02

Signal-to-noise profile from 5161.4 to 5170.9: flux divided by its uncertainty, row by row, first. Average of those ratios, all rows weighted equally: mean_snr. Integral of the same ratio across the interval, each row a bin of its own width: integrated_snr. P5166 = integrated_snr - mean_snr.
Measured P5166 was 66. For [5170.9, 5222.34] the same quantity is 370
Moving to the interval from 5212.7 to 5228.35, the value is 108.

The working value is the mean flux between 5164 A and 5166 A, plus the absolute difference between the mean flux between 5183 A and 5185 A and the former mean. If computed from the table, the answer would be 9.5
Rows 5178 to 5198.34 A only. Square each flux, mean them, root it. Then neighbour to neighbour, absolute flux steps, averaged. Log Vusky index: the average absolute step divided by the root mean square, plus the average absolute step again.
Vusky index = 1.6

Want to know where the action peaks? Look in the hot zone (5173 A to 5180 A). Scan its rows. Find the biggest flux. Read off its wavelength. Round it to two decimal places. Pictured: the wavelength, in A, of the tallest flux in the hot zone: 5173.86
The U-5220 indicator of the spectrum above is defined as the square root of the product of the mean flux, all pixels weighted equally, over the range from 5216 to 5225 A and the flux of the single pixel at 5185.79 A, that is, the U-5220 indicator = 8.60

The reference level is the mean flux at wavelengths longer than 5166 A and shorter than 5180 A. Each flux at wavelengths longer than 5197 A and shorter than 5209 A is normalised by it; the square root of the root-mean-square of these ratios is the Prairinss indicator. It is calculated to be 0.98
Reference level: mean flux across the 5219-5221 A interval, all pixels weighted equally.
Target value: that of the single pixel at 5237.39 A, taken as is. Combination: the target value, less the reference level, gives -0.80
